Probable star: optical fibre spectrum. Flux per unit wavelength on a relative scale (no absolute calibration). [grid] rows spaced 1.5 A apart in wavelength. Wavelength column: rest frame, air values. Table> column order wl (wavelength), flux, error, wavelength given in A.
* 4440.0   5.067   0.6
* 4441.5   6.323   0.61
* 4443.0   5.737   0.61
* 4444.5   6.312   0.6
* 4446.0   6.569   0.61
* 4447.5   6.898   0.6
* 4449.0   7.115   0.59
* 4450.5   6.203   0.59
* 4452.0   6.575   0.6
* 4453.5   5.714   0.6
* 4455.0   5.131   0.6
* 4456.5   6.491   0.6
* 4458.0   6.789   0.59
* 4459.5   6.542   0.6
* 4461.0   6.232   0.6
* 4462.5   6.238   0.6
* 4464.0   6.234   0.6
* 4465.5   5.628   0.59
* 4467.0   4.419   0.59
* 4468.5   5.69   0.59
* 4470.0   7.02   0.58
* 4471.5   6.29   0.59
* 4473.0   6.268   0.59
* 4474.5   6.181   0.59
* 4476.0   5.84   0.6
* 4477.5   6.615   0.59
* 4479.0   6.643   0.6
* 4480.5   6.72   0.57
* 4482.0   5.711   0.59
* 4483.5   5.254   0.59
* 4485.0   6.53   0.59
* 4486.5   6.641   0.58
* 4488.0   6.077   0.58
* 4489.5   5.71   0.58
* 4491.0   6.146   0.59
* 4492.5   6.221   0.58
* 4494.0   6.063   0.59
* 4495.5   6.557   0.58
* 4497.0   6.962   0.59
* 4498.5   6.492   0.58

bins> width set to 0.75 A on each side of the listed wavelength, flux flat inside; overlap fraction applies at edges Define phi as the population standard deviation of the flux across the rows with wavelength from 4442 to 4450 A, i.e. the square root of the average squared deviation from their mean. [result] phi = 0.48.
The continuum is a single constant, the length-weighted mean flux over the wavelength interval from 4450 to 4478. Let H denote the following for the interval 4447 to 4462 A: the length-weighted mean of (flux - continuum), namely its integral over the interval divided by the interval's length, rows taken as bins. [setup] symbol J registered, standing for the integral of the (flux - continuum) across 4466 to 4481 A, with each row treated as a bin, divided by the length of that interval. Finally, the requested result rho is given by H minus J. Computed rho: 0.21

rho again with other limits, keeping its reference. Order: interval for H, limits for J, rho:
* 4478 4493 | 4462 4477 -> 0.18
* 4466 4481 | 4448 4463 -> -0.16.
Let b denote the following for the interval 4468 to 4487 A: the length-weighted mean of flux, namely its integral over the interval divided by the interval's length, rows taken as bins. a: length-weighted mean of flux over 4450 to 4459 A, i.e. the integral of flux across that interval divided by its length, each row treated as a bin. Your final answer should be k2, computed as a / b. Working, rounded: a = 6.16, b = 6.26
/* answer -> 0.98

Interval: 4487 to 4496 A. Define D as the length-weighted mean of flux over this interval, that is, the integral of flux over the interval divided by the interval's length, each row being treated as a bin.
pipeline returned 6.13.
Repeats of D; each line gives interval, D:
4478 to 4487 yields 6.25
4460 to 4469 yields 5.76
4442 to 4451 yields 6.48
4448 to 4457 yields 6.22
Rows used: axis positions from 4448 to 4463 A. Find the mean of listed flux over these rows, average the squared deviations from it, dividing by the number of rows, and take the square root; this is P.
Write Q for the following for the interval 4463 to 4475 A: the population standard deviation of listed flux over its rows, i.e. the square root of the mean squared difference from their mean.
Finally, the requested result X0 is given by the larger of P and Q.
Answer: 0.71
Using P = 0.53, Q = 0.71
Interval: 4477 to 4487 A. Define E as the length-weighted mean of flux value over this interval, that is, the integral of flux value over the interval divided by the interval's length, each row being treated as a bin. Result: 6.3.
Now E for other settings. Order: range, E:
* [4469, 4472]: 6.6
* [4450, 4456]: 5.9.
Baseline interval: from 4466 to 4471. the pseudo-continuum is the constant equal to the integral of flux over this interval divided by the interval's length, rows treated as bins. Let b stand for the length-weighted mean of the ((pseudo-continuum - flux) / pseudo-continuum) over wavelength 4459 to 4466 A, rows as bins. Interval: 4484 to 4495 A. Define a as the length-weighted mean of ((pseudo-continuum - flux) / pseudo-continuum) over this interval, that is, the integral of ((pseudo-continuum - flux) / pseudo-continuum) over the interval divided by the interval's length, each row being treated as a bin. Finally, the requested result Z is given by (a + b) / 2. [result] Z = -0.078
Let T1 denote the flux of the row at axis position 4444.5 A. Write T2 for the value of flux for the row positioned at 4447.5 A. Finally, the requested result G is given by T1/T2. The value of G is 0.92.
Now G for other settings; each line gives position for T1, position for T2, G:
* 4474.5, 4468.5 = 1.09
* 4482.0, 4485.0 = 0.87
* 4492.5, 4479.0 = 0.94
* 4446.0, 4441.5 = 1.04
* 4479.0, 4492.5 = 1.07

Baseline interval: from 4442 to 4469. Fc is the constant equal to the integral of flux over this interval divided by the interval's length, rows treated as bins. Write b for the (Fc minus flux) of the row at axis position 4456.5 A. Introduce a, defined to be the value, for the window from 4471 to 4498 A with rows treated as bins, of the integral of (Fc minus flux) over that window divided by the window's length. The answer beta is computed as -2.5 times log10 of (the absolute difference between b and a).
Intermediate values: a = -0.10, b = -0.3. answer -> 1.5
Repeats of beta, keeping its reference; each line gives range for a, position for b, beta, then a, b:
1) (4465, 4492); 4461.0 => 2.1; 0.06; -0.1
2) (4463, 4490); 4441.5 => 1.6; 0.06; -0.2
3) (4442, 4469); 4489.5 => 0.9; 0.00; 0.4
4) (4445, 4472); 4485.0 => 1.2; -0.06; -0.4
